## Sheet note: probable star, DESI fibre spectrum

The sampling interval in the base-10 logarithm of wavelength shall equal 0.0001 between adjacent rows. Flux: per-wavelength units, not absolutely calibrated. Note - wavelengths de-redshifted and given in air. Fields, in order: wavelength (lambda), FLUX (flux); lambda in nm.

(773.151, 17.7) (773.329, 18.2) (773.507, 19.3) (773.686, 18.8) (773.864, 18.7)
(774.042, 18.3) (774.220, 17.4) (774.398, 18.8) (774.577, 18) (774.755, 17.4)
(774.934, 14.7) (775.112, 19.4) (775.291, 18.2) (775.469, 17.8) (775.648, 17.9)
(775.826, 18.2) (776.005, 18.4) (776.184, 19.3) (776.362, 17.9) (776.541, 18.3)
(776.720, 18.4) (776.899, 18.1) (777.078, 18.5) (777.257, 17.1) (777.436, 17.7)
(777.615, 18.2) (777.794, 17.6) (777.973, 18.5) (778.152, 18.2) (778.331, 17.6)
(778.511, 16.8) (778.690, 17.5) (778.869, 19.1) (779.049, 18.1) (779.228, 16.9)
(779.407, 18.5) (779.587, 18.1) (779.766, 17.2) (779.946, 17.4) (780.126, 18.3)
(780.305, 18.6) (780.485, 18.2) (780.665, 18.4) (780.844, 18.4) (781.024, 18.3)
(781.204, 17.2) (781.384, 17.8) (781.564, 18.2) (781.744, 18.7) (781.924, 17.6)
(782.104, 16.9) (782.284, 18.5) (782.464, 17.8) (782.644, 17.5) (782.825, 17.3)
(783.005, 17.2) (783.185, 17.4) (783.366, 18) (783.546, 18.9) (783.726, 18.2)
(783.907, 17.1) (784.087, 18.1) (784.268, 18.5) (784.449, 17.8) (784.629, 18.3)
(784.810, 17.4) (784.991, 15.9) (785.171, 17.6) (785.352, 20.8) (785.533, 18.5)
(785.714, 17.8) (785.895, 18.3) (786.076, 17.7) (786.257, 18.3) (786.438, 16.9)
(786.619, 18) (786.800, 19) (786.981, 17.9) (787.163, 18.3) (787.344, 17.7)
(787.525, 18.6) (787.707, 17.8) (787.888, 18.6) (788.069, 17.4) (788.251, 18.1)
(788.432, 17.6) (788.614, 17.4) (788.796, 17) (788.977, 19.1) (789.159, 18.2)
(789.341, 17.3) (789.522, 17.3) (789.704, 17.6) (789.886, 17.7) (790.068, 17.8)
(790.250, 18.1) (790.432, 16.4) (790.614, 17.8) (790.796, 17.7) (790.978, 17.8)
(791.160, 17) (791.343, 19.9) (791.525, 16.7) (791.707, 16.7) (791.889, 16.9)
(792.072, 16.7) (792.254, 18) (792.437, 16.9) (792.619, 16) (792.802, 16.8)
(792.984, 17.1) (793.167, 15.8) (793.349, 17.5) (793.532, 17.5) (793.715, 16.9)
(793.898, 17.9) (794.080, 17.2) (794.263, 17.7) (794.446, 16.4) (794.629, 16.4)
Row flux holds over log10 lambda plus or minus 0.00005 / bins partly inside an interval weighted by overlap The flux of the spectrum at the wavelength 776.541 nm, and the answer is 18.3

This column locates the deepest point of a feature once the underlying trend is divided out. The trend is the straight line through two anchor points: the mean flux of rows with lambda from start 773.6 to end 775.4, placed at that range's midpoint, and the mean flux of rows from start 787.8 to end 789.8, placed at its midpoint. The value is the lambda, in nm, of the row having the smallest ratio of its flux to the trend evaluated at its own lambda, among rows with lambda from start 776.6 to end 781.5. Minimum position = 778.511 nm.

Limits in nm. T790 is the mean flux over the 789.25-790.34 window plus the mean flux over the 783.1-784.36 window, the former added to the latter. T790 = 35.66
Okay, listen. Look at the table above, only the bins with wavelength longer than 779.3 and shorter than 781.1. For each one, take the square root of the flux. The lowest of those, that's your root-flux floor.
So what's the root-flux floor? 4.15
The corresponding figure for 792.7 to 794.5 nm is 3.97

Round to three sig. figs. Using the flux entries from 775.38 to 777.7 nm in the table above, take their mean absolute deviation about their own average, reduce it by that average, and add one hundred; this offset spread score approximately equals 82.2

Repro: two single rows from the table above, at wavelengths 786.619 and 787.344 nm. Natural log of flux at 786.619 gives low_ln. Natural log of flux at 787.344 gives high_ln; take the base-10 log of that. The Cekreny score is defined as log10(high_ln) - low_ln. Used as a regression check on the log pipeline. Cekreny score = -2.43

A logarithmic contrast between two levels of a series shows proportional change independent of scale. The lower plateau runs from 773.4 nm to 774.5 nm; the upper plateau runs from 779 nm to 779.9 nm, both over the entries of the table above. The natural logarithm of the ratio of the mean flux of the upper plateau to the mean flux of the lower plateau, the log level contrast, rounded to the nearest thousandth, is -0.044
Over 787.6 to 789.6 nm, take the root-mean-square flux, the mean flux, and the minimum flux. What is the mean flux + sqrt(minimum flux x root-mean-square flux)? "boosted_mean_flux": 35.2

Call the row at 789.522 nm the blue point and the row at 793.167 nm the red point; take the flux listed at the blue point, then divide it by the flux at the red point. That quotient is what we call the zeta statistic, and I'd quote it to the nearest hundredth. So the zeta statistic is 1.09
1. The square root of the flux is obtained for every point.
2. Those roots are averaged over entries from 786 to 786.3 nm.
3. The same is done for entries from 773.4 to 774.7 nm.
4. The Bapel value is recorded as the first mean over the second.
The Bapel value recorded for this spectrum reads 0.99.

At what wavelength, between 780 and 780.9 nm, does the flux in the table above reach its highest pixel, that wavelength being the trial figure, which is 780.305 nm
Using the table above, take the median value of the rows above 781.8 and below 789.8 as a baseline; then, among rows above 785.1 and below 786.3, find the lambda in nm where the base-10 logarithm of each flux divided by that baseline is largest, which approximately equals 785.352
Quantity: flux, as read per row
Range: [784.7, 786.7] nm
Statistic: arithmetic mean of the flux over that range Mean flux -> 17.93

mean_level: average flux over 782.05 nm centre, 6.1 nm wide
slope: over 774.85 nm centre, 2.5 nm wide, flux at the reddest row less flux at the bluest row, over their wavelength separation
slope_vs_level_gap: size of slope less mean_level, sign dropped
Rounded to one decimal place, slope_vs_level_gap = 18.0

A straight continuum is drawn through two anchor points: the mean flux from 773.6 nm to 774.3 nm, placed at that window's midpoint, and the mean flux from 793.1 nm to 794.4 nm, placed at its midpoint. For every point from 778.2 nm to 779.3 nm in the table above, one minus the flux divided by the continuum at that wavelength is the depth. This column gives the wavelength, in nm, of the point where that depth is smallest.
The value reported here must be 778.869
